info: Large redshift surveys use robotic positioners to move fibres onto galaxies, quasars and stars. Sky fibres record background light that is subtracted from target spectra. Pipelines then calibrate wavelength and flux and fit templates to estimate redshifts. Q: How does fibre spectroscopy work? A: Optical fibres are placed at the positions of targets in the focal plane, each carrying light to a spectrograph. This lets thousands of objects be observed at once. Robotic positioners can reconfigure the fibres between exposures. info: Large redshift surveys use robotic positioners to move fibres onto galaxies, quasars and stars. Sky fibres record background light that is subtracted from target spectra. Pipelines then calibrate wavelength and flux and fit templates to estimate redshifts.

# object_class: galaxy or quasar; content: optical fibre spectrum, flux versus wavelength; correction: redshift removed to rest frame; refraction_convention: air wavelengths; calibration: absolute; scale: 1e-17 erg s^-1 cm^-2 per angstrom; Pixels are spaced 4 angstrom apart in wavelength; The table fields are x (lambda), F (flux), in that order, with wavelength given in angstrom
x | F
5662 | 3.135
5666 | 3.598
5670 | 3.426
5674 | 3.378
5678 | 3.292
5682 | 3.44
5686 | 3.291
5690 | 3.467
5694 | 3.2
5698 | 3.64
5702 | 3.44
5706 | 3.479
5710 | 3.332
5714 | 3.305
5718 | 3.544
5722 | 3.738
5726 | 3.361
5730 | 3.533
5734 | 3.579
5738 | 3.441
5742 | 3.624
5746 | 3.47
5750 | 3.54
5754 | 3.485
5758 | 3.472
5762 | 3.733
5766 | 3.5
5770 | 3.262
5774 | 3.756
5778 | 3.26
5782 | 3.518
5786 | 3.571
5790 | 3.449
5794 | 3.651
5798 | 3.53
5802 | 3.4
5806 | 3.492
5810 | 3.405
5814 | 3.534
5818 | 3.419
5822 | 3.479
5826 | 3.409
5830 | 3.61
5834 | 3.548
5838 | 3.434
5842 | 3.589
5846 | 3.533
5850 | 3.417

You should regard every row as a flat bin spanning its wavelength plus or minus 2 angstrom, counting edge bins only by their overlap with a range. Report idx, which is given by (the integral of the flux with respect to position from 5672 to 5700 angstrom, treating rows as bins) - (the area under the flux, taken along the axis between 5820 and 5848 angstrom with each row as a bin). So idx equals -4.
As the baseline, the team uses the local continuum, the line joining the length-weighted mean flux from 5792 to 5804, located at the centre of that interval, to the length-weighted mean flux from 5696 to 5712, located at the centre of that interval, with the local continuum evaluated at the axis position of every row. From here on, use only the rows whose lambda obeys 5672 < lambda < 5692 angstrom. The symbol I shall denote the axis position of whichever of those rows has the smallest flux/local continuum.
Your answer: 5686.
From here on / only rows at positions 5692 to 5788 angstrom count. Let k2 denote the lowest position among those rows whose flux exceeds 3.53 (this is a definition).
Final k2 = 5698 angstrom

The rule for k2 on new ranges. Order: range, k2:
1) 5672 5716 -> 5698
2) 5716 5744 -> 5718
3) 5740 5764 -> 5742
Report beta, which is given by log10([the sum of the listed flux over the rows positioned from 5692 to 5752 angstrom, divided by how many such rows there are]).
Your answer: 0.542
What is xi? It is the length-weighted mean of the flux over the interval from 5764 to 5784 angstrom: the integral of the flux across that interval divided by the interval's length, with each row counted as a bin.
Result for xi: 3.46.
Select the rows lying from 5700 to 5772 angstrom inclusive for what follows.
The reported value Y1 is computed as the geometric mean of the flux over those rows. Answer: 3.49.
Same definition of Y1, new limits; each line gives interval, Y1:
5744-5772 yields 3.49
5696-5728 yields 3.48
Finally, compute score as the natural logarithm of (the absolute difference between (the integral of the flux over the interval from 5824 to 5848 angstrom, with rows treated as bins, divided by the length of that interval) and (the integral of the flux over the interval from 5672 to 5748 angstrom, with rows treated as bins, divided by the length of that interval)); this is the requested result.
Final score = -2.7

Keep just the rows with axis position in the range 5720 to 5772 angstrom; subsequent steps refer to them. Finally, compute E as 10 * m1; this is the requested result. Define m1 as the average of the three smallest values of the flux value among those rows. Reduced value 33.5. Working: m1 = 3.35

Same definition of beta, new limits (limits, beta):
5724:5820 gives 0.544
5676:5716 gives 0.530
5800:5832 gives 0.540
